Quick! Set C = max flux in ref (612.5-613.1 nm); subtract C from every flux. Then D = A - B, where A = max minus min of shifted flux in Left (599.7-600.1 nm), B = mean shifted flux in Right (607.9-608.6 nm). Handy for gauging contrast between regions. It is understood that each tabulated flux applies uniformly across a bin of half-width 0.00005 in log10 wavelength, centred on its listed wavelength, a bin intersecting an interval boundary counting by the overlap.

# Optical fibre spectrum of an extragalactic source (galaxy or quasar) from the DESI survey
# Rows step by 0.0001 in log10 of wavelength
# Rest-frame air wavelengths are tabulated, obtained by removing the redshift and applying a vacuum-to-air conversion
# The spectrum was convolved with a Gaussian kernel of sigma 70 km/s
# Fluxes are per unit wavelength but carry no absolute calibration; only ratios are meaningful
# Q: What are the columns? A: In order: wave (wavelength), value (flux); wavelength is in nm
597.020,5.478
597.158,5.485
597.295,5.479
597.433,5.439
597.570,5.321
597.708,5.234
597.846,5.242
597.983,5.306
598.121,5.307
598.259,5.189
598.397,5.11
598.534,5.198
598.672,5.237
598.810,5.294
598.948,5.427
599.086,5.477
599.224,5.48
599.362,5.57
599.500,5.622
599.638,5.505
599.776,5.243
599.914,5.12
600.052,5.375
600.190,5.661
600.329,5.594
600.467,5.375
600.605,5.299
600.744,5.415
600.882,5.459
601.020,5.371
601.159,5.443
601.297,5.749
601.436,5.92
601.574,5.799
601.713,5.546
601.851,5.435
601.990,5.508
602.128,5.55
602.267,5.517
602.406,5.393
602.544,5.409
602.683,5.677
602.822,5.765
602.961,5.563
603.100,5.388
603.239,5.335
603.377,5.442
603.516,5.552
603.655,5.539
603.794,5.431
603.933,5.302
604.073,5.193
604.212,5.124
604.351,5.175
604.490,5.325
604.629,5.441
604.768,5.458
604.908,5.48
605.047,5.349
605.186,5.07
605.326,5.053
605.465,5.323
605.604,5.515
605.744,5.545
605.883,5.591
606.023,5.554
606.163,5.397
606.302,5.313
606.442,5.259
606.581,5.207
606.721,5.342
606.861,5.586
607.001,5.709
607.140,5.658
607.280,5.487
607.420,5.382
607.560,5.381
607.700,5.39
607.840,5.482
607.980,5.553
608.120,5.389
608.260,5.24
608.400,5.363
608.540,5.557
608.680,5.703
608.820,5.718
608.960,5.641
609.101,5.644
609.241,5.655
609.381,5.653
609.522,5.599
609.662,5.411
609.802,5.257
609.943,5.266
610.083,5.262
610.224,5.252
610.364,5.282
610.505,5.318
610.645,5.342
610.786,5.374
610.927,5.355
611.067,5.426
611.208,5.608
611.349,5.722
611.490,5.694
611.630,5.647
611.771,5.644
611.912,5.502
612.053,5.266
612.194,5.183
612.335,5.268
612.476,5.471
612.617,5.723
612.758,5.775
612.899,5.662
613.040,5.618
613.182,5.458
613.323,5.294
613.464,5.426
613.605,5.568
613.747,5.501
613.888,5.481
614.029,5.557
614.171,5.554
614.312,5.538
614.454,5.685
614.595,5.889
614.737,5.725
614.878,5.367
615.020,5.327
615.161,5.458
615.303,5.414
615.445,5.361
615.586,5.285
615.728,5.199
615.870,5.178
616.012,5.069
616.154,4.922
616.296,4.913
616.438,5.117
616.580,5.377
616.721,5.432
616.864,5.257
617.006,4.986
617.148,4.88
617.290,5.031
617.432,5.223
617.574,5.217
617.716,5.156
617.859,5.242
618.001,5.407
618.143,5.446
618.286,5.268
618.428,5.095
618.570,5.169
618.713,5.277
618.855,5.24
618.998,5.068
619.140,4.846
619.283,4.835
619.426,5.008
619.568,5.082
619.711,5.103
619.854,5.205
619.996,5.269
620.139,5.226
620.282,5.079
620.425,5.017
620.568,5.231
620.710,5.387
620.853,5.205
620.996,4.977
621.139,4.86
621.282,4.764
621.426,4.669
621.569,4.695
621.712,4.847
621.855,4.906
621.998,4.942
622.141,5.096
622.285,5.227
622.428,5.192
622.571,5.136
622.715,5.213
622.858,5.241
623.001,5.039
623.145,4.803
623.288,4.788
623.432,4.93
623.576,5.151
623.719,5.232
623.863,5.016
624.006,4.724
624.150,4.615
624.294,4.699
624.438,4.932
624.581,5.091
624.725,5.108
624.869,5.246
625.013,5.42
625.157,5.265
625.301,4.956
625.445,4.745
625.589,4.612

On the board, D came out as 0.61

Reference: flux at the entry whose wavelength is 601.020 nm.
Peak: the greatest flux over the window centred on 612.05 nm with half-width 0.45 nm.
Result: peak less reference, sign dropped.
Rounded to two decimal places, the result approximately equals 0.28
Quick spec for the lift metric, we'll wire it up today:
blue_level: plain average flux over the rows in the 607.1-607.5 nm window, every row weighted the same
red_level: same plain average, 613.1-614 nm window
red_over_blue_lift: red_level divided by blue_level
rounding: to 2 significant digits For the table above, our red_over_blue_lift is 0.99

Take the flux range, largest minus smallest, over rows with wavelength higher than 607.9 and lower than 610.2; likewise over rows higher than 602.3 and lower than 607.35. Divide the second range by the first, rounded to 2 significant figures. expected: 1.5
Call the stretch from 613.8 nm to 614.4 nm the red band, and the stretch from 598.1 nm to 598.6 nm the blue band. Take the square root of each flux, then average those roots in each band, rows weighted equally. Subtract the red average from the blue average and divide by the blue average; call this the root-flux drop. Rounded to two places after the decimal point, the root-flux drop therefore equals -0.03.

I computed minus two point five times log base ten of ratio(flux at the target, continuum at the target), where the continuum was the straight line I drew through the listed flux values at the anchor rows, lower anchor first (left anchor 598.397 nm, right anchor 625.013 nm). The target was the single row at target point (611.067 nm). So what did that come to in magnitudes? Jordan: -0.034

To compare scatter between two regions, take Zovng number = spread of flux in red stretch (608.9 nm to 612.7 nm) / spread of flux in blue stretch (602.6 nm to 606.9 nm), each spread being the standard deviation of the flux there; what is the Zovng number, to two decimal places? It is 1.03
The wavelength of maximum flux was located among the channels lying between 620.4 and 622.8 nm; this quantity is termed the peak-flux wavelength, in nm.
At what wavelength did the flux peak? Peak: 620.710 nm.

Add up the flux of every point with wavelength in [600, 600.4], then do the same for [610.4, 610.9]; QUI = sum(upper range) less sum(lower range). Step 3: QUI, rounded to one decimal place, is -0.6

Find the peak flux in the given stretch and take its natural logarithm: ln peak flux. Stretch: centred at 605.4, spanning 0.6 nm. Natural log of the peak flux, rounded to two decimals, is 1.71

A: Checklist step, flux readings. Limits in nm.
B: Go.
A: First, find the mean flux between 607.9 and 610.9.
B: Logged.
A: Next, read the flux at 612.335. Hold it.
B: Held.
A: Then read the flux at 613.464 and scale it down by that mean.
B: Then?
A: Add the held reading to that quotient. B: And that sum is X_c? 6.26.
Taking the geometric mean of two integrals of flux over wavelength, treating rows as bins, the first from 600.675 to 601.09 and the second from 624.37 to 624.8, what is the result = 2.21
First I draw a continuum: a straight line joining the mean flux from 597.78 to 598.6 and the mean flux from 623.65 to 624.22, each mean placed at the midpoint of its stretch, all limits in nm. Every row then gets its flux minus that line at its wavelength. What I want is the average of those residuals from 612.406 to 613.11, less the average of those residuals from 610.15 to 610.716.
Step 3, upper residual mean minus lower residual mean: 0.38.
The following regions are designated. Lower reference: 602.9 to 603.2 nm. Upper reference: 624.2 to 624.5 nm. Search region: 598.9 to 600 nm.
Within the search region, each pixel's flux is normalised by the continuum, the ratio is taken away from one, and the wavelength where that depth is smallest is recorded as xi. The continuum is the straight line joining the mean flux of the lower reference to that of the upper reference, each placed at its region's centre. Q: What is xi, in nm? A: 599.500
